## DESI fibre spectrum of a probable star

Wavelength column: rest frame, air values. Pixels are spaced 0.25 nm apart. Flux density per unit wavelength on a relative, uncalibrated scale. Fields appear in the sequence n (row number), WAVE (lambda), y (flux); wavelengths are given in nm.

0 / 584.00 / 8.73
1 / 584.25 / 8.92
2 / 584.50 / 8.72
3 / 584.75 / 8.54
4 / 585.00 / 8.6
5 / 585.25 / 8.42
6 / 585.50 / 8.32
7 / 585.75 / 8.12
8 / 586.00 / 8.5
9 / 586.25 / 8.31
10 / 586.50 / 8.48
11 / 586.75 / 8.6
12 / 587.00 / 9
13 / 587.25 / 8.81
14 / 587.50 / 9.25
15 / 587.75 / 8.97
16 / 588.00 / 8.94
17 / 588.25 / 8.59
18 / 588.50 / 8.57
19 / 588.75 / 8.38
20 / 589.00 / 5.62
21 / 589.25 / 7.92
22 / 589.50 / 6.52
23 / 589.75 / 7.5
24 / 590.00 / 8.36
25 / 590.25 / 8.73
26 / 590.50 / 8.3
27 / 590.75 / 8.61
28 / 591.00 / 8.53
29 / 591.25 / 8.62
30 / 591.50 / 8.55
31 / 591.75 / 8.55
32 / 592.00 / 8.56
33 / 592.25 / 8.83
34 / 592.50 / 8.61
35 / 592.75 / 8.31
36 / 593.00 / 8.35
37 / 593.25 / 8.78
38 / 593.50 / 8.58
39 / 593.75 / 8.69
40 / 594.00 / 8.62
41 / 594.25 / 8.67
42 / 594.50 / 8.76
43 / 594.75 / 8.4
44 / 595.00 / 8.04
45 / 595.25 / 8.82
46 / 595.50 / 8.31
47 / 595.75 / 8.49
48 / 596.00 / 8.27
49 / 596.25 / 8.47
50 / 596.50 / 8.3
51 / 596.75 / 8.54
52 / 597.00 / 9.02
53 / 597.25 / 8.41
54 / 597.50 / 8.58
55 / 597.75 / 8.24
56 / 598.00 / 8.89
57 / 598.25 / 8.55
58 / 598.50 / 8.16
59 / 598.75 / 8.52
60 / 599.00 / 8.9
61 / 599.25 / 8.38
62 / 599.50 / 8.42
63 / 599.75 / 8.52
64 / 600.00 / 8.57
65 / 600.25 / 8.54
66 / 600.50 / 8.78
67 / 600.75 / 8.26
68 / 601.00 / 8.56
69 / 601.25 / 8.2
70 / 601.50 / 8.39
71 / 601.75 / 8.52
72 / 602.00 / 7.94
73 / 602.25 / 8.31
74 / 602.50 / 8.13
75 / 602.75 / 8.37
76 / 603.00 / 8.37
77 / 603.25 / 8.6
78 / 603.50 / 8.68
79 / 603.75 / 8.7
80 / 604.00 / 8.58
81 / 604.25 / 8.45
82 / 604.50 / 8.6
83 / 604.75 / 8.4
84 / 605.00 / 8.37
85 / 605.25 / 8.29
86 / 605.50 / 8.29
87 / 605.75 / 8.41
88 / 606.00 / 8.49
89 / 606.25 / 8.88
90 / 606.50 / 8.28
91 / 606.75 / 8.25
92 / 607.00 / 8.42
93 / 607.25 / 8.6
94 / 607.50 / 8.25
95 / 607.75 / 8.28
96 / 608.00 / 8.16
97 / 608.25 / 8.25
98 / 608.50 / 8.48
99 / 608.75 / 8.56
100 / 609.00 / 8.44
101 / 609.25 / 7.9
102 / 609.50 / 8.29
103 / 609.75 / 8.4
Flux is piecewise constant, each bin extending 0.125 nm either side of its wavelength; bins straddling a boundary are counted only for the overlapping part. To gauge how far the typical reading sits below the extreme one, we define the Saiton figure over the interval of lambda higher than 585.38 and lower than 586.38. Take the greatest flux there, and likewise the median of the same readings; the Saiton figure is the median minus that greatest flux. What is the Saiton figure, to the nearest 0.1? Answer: -0.2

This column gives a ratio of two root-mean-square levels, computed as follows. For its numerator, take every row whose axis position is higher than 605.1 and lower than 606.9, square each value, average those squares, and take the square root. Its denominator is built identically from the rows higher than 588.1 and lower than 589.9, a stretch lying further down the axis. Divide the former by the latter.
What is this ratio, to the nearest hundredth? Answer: 1.10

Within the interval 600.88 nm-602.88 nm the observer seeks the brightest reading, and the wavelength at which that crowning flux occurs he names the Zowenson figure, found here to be 601.00 nm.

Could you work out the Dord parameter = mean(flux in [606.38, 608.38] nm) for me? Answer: 8.31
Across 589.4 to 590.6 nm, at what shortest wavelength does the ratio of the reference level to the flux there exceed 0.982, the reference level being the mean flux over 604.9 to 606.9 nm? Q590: 589.50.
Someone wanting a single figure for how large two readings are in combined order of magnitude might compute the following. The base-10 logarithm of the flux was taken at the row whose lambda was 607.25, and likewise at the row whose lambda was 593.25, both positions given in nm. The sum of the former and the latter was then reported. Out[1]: 1.88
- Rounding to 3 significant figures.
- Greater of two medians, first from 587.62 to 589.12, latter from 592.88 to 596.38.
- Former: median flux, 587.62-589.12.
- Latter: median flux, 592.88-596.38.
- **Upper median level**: 8.58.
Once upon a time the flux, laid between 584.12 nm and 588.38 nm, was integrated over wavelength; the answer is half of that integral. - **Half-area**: 18.4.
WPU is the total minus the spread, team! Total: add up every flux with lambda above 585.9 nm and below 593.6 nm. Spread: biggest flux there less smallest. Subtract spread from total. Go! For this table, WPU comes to 257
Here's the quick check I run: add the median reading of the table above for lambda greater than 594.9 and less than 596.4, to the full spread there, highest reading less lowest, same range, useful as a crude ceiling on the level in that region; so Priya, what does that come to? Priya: 9.17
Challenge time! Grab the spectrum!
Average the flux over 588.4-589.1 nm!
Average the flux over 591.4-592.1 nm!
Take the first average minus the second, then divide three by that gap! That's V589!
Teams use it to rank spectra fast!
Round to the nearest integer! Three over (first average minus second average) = -3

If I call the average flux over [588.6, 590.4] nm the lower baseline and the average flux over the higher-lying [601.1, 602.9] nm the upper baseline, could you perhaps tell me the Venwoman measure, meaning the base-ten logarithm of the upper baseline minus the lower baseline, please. -0.2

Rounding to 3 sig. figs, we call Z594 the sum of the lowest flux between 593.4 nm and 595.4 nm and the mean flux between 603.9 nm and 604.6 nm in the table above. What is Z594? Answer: 16.6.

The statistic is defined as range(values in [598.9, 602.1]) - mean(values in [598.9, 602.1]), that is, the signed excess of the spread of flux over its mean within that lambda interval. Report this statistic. -7.50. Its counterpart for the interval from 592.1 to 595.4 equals -7.78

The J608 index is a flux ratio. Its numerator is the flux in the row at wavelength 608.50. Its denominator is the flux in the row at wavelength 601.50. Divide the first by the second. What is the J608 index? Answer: 1.01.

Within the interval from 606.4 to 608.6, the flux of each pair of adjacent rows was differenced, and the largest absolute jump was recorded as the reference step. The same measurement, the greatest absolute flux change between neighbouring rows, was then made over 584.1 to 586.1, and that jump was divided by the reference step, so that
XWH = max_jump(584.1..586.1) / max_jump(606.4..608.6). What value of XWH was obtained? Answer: 1.1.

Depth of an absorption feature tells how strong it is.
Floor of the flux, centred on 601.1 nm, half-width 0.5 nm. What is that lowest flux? 8.2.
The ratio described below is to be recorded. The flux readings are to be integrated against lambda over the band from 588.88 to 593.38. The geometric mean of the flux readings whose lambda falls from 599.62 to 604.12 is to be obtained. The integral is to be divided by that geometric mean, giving 4.36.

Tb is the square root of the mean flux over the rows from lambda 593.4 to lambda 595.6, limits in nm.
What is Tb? 2.92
